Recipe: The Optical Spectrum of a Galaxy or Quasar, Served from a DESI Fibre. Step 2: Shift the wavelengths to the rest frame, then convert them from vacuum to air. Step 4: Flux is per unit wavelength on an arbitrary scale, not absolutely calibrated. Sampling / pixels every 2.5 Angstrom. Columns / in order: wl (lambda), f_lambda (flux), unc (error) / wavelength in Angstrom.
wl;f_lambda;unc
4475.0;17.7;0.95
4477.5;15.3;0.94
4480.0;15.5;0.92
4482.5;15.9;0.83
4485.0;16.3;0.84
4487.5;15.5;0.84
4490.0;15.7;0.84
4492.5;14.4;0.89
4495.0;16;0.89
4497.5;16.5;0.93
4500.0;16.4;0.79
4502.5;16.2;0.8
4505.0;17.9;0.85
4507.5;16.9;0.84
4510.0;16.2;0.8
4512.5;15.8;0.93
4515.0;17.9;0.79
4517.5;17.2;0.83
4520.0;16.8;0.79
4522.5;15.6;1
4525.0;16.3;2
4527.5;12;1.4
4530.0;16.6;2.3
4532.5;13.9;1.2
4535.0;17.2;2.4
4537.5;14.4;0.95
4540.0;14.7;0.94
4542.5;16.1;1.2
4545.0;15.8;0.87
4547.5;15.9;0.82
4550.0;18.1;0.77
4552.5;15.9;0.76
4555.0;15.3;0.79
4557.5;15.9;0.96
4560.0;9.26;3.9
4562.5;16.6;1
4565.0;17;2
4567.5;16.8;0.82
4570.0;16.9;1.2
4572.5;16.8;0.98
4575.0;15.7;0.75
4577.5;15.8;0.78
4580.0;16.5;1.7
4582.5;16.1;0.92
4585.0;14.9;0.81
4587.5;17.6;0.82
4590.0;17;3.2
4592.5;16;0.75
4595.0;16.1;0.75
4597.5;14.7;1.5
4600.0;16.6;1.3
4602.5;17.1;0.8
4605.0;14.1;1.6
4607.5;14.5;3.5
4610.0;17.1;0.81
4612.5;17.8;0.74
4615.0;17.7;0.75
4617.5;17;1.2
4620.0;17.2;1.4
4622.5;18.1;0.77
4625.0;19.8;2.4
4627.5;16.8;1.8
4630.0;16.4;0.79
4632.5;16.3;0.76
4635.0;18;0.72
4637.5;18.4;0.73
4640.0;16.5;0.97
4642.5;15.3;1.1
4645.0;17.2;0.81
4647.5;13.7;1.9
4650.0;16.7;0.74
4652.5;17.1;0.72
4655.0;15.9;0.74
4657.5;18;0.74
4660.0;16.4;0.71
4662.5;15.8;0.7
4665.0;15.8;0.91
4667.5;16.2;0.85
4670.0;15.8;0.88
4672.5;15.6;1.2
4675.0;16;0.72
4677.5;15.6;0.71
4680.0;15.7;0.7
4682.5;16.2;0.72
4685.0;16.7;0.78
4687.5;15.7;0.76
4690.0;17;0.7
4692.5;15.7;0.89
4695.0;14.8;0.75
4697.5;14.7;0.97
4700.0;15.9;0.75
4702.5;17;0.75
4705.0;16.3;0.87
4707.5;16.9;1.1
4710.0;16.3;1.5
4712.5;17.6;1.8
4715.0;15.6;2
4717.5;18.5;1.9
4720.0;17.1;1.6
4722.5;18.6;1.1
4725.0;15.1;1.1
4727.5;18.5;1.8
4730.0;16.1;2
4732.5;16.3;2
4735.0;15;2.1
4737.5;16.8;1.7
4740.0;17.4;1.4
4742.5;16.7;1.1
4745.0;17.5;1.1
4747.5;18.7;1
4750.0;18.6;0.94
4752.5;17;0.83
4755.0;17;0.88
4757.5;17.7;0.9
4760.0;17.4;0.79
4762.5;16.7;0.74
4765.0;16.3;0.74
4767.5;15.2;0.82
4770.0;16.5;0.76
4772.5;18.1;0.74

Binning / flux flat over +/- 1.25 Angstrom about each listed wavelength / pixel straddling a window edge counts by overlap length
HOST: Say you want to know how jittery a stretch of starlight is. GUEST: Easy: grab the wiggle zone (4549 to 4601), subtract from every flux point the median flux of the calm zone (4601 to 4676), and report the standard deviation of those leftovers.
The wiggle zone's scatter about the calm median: 1.7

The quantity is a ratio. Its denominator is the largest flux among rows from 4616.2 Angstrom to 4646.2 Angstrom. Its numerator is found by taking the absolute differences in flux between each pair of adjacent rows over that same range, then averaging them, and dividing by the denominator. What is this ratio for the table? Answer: 0.062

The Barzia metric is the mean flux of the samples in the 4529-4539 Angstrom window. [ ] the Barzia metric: 15.5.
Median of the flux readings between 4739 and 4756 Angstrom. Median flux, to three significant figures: 17.4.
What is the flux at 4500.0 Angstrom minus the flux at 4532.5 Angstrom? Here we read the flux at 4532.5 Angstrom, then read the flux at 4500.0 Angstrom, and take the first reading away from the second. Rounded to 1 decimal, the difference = 2.5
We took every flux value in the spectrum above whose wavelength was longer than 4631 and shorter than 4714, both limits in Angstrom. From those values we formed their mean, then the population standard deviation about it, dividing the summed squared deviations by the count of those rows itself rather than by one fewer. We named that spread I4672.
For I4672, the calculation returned 1.0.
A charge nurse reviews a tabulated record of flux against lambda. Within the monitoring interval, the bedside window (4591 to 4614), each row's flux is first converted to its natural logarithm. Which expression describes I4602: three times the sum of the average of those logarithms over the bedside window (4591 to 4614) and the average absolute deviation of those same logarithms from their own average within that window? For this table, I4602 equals 8.51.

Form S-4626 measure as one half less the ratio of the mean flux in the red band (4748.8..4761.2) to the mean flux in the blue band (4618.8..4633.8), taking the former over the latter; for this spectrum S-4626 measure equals -0.51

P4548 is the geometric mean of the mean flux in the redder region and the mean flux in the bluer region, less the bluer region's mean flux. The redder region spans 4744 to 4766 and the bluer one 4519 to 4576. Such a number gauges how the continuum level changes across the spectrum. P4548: 0.88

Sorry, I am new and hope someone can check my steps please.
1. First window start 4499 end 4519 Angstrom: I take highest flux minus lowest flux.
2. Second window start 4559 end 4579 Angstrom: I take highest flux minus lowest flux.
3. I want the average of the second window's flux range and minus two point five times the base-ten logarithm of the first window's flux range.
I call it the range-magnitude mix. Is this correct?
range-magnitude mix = 3.47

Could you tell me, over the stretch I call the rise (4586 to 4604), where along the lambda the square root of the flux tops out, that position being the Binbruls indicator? 4587.5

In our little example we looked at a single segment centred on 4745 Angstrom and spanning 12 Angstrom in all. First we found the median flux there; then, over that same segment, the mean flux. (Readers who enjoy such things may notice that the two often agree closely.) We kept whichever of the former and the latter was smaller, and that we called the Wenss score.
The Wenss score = 17.5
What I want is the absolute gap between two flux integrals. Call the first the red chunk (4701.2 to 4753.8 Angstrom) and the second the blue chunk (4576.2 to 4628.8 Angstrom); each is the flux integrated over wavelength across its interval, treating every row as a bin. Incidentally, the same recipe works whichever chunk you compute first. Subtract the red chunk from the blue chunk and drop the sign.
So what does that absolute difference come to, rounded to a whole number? 23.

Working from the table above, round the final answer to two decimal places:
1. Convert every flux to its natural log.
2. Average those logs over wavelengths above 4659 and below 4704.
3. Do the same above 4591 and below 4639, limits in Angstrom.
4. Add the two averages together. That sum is 5.59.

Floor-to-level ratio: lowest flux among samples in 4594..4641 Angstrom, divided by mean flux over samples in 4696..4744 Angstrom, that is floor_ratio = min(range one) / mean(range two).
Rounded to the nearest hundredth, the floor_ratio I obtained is 0.85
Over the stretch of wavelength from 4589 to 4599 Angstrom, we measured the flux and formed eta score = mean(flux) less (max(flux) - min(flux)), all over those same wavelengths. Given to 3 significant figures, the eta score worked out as 13.6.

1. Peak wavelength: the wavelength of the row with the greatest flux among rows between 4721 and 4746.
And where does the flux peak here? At 4722.5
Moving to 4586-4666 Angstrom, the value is 4625.0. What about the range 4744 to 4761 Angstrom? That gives 4747.5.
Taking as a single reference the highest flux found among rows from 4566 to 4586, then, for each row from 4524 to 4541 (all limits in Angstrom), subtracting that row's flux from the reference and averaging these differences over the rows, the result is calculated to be 1.9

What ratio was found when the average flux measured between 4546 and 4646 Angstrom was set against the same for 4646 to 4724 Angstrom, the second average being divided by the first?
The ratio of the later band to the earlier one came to 0.99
